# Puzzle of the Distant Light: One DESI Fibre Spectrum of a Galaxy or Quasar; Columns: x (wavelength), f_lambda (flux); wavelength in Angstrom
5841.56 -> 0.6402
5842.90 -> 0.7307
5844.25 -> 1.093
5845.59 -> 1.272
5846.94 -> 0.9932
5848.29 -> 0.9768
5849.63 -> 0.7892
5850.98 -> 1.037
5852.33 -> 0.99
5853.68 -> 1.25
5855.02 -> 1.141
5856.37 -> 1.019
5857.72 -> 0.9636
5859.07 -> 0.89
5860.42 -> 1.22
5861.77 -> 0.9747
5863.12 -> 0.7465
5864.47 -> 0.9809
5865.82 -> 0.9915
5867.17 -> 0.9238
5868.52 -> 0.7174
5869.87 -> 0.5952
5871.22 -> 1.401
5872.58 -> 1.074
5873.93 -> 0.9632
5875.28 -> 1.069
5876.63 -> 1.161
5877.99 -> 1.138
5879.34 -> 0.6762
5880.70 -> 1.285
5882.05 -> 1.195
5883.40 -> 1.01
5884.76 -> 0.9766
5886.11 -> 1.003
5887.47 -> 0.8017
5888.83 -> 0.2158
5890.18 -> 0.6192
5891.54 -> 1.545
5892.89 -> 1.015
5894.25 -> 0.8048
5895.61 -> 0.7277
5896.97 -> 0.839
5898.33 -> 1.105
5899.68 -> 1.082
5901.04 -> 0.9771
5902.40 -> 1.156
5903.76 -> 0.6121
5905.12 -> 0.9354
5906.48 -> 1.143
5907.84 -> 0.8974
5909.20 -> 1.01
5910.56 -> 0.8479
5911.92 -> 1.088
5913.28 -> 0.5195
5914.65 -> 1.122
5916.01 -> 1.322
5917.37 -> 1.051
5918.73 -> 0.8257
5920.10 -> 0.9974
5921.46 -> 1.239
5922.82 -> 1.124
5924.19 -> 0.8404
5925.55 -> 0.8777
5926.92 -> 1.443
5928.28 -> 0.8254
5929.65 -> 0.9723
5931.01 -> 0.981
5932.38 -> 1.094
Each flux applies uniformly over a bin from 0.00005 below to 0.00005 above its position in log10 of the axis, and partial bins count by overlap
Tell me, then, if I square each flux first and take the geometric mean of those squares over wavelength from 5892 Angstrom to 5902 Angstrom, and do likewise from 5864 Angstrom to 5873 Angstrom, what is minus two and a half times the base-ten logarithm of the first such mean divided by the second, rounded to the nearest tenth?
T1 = 0.0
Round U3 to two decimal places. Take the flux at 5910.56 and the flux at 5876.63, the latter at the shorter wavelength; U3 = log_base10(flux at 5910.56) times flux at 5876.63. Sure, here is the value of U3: -0.08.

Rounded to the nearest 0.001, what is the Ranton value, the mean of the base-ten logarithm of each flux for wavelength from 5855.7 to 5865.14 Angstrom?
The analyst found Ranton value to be -0.017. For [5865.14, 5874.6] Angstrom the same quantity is -0.035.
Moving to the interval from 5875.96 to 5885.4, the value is 0.019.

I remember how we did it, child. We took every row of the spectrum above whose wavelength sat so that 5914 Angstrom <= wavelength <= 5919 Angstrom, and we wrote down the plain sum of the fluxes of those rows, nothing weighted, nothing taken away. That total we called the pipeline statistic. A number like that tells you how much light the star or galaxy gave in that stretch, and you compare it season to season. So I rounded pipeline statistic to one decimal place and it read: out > 4.3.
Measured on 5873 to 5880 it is 5.0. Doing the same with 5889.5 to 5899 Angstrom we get 6.7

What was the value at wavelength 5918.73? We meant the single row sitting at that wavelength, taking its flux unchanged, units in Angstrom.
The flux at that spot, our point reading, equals 0.8257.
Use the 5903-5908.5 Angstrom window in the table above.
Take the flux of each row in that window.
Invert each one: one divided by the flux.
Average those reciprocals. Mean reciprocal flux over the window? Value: 1.17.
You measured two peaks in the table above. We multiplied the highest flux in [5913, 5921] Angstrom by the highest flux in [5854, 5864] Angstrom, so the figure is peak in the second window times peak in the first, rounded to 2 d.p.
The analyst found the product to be 1.61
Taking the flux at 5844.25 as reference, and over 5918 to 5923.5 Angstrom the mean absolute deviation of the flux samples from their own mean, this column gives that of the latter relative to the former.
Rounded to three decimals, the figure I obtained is 0.123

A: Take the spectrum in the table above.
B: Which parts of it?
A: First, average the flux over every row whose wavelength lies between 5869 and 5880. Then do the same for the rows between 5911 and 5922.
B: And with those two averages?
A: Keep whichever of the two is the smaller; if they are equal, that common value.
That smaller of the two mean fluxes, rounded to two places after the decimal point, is 1.01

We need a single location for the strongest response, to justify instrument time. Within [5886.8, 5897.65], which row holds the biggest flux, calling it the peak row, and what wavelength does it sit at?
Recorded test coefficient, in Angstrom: 5891.54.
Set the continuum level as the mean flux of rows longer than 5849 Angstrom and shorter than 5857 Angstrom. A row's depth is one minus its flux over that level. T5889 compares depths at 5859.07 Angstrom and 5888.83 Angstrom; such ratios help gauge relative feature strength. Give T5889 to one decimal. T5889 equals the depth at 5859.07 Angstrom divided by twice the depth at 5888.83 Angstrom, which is 0.1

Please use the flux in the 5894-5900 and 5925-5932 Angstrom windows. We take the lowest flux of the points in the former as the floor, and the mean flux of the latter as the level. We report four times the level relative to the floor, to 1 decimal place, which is 5.6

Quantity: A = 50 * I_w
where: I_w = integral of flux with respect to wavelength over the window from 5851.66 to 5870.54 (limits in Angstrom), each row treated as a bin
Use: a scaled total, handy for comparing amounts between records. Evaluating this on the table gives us 904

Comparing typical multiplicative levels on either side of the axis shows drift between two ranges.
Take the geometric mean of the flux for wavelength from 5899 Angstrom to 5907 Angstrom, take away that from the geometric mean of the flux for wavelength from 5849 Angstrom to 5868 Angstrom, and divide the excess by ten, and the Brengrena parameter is 0.002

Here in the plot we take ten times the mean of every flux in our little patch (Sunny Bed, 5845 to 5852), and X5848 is 10.1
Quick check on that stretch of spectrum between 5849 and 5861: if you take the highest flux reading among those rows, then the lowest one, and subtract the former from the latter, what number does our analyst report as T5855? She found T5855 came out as -0.5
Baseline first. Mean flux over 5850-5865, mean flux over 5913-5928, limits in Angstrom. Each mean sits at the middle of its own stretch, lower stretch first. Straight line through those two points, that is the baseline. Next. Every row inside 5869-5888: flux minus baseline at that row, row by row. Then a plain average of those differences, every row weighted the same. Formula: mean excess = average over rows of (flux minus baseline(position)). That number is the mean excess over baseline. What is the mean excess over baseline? 0.00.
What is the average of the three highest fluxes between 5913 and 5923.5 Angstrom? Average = 1.23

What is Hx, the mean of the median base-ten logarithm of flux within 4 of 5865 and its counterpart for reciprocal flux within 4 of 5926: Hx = 0.531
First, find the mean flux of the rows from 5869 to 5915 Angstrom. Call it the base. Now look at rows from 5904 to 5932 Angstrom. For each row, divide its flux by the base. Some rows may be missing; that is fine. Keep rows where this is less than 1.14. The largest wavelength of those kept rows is 5931.01 Angstrom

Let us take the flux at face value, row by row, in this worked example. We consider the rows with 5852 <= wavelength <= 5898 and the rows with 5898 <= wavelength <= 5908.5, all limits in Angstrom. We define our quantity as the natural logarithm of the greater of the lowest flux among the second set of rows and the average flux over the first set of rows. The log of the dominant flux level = -0.03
